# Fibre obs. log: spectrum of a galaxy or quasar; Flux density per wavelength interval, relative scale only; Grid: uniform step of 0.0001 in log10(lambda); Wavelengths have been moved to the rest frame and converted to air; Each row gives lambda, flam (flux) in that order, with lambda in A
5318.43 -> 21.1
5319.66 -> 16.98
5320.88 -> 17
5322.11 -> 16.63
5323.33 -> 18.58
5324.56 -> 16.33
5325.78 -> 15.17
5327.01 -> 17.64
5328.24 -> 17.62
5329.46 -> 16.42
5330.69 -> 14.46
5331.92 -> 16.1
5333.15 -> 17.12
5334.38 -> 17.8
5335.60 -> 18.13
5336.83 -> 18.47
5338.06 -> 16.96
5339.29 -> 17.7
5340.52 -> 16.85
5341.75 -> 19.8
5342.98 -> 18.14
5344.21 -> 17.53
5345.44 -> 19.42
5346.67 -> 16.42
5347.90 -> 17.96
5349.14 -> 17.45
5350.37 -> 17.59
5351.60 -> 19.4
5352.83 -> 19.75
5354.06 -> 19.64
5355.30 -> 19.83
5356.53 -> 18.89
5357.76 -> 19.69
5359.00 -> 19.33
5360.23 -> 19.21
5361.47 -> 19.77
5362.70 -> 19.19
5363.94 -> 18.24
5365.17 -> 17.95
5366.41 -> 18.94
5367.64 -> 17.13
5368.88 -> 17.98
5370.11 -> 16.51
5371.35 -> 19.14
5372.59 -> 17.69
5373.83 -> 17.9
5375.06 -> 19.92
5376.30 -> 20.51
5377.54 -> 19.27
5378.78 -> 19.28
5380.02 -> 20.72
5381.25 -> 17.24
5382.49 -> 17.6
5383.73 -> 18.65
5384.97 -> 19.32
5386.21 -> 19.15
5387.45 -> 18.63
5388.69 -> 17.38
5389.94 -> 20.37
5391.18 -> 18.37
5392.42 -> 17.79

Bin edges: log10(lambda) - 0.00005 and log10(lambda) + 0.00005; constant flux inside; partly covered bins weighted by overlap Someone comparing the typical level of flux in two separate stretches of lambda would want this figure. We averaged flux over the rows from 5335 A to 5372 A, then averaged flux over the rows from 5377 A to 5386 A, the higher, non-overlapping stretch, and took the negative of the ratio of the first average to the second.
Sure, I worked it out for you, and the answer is -0.98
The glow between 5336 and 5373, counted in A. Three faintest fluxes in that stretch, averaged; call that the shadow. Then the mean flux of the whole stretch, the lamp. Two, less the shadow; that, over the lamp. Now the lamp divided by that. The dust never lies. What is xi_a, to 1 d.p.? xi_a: -23.2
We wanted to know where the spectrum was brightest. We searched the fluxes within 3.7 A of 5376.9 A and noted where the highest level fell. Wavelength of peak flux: 5380.02 A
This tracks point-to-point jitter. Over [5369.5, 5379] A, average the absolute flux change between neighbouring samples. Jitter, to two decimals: 1.16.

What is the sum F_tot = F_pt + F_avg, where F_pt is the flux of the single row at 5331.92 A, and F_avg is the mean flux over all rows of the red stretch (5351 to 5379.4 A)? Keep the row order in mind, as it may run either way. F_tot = 35.0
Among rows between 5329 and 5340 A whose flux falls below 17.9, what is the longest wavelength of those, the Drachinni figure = 5339.29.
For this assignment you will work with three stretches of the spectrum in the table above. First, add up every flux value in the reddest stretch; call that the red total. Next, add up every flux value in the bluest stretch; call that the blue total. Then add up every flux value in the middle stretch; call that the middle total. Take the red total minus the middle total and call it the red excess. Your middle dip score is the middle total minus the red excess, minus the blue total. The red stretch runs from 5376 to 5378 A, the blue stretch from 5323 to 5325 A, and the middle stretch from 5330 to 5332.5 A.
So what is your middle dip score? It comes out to -14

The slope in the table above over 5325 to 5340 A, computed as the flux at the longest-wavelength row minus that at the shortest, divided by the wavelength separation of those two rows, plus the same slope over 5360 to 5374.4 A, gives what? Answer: 0.09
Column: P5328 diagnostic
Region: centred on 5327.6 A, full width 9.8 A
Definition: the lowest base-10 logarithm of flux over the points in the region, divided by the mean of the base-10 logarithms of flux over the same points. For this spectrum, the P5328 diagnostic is 0.953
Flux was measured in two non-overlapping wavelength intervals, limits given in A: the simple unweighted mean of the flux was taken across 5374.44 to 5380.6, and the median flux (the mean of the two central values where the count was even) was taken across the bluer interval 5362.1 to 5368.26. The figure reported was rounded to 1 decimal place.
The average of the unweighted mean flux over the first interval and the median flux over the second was 19.1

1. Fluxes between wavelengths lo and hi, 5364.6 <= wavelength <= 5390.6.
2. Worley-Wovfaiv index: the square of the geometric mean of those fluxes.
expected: 346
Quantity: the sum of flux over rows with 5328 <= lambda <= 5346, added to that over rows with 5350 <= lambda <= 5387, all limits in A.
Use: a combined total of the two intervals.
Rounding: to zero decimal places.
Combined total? 828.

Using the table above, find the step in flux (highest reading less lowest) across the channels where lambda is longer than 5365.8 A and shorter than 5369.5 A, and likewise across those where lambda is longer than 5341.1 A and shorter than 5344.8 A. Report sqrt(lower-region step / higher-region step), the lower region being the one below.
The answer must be 1.1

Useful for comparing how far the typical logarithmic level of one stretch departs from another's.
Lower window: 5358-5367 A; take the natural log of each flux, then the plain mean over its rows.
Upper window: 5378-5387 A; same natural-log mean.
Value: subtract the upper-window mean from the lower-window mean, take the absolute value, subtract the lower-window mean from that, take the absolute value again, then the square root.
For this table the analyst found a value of 1.71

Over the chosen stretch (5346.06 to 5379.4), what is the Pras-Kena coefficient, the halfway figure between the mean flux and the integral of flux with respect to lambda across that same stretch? 321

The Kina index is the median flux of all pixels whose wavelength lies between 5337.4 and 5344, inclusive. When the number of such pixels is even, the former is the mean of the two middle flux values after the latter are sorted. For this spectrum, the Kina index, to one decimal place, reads 17.7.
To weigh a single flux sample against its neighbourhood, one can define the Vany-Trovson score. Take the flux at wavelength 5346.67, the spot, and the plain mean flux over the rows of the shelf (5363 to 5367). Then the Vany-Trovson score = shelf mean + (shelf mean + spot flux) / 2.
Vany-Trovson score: 35.8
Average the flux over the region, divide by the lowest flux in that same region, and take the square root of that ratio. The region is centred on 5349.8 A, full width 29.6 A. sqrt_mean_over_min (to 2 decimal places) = 1.06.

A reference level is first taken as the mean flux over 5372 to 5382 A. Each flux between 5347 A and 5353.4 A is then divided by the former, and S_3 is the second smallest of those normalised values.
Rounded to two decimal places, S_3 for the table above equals 0.92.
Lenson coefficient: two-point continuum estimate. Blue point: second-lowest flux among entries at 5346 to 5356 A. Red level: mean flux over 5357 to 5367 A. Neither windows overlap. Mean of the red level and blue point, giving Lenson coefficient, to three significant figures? 18.2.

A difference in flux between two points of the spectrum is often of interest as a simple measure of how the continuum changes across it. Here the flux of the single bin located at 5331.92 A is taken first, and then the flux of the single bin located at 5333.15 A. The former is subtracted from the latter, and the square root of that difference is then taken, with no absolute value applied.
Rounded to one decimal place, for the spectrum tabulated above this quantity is 1.0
